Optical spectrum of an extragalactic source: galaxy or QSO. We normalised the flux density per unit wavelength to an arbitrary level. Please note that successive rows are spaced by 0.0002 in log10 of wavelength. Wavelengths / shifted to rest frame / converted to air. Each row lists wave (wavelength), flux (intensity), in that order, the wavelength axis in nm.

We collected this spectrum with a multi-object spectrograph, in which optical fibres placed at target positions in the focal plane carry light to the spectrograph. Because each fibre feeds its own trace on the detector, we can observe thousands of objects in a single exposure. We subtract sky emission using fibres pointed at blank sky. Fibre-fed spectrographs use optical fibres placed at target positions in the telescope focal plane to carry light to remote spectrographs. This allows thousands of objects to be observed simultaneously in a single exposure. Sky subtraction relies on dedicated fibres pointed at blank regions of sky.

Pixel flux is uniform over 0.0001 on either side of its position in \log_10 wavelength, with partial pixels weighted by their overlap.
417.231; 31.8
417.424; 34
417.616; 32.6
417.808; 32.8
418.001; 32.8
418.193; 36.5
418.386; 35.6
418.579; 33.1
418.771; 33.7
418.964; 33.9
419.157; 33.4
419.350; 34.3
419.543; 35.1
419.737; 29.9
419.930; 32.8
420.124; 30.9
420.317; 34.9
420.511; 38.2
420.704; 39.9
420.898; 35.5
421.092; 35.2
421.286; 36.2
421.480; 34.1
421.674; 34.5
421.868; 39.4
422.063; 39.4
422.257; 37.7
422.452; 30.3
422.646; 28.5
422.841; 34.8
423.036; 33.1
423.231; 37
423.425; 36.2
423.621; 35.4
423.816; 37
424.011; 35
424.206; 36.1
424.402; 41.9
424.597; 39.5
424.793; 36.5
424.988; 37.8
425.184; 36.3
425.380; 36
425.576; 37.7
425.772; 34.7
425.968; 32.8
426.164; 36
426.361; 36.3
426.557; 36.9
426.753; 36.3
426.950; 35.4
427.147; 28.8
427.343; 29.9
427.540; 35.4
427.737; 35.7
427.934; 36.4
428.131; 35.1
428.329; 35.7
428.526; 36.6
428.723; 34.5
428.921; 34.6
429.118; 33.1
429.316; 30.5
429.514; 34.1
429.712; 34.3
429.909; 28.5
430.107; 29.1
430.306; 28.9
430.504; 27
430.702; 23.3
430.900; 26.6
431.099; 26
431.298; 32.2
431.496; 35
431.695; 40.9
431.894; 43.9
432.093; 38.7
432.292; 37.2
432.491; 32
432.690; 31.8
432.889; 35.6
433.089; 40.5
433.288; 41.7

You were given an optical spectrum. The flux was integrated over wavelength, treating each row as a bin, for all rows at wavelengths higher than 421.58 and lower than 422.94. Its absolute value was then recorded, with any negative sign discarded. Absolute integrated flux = 48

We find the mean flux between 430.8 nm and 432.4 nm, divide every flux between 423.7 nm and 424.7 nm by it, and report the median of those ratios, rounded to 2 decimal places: 1.06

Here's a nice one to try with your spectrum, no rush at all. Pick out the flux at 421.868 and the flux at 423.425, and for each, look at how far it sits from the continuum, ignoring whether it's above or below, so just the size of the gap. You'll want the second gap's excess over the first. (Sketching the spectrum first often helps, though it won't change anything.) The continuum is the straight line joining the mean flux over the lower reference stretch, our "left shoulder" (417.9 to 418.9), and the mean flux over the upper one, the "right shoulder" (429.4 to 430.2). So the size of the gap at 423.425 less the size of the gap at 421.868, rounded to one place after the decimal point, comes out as -2.8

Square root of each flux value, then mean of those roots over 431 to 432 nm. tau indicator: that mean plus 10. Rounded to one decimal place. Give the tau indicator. 15.9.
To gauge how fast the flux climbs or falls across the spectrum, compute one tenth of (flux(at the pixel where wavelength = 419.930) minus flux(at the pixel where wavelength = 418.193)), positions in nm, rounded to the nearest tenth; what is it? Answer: -0.4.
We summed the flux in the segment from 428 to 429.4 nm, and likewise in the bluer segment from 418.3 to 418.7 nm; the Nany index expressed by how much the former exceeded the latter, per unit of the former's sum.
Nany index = 0.7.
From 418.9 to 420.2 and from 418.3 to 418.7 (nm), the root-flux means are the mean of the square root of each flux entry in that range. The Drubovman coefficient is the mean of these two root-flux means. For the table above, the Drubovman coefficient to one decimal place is 5.8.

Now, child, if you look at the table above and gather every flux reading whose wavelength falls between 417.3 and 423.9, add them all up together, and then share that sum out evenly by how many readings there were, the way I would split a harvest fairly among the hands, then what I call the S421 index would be 34.7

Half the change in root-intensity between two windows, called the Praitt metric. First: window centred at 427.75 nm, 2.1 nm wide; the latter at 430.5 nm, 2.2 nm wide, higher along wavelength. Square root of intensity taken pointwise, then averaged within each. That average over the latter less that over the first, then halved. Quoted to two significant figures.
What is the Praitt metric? -0.22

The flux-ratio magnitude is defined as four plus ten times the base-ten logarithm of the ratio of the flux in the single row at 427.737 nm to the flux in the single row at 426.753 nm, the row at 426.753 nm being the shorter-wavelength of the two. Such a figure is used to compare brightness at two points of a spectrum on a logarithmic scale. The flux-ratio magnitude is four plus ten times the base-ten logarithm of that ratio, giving 3.9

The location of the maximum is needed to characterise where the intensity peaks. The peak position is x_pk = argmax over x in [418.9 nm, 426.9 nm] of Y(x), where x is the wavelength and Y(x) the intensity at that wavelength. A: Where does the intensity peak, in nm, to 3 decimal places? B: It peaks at 424.402 nm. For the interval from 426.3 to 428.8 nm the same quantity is 426.557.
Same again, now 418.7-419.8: 419.543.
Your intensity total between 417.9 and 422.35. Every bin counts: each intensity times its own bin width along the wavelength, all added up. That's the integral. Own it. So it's 156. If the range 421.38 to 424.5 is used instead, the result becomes 111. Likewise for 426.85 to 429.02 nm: 75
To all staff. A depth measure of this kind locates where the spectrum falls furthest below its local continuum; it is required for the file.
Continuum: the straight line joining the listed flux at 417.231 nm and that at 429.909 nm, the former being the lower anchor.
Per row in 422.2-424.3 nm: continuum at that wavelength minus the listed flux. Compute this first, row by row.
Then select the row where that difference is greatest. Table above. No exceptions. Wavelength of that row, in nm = 422.646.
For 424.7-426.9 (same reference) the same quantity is 425.968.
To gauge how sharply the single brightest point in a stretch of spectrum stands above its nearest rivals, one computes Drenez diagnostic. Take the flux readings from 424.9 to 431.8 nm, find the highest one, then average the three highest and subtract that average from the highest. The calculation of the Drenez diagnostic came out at 2.1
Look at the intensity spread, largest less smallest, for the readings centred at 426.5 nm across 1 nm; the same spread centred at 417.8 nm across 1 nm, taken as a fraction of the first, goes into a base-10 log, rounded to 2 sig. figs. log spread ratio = 0.41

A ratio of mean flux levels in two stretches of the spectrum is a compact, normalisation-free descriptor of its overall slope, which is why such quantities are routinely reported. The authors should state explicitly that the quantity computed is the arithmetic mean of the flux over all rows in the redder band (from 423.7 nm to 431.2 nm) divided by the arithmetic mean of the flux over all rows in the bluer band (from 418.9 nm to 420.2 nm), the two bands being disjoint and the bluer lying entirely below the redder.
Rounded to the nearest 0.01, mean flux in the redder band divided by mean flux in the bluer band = 1.03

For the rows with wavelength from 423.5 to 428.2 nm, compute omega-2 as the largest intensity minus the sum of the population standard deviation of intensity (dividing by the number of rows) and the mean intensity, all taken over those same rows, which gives 3.5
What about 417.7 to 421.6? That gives 3.2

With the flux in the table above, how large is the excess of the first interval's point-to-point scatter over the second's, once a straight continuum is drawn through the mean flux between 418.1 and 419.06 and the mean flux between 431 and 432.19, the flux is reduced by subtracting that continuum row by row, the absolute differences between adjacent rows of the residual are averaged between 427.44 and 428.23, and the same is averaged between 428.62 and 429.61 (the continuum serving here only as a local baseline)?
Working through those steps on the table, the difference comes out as -1.2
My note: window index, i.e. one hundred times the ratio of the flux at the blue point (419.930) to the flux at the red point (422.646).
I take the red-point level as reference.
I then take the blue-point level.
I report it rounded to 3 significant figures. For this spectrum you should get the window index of 115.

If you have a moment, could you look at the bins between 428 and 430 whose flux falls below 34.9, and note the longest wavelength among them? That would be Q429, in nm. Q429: 429.909 nm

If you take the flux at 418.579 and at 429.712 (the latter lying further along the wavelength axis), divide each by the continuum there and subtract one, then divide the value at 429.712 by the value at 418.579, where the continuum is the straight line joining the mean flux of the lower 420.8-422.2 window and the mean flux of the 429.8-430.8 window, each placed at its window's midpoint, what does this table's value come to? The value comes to -1.4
